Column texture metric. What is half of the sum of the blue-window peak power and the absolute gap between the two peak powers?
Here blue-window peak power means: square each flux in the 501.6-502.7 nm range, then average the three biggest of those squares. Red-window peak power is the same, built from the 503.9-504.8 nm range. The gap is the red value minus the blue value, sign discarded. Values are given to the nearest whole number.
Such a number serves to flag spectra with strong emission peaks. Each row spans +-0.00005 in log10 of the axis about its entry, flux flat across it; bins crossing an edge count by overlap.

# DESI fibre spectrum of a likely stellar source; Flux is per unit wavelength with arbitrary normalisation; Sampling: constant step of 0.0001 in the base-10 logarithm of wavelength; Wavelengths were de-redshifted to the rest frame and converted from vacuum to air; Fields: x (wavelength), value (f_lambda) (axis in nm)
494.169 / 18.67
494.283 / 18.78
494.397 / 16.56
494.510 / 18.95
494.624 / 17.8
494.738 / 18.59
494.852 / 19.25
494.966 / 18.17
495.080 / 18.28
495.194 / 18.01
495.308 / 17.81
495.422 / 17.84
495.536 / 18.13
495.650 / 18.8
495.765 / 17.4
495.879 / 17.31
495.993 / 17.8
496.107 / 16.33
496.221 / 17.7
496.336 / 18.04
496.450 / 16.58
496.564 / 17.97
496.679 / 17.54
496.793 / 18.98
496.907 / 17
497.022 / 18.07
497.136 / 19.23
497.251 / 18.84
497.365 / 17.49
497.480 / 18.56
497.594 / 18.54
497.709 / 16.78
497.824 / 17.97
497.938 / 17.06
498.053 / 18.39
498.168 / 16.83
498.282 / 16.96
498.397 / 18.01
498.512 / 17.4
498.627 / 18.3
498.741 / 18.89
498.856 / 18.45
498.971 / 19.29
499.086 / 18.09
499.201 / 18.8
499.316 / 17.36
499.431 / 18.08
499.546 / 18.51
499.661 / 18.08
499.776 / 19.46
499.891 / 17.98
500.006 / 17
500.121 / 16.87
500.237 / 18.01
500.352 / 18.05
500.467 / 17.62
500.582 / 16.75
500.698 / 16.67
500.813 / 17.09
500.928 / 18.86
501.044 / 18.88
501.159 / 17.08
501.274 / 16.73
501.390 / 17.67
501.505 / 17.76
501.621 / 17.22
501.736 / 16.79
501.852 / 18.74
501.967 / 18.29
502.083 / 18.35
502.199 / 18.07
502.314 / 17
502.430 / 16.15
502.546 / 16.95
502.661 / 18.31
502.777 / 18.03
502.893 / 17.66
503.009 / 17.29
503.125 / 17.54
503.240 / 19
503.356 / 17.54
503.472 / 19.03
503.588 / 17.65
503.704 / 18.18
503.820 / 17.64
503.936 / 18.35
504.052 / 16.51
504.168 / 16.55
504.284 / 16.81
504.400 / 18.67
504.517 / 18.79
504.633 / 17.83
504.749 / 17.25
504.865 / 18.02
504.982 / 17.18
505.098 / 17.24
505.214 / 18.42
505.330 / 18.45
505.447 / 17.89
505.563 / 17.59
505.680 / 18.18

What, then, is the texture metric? 173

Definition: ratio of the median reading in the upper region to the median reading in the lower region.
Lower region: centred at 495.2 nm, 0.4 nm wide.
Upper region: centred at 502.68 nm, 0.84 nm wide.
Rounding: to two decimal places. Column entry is 0.96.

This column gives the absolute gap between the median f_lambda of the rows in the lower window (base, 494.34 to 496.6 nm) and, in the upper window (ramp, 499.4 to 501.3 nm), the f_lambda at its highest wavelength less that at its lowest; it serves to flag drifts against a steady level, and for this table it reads 19.3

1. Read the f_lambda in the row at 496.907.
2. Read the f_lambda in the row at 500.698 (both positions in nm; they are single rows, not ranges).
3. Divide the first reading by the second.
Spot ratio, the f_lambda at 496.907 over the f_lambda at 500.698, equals 1.02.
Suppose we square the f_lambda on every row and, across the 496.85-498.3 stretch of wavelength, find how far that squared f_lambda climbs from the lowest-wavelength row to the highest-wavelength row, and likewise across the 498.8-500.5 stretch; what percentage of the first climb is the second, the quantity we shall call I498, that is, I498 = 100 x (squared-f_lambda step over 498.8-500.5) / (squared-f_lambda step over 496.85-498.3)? 2204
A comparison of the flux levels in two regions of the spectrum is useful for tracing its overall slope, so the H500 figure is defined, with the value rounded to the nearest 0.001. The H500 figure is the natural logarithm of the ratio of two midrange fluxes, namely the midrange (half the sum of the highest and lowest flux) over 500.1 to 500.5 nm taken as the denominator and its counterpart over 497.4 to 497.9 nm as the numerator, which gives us 0.012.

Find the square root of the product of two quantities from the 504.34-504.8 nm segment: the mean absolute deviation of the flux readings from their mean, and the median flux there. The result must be 3.30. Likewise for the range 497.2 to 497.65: 2.84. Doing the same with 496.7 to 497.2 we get 3.81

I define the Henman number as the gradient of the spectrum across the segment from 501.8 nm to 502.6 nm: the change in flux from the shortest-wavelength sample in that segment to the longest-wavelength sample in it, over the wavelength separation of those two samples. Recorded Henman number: -2.6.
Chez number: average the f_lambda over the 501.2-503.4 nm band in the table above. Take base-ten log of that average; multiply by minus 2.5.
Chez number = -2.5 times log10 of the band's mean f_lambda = -3.12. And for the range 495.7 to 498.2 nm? -3.12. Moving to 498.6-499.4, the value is -3.17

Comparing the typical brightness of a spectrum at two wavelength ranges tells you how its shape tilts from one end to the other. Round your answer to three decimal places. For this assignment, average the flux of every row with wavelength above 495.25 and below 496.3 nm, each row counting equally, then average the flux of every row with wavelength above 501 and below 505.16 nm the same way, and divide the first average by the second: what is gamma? 1.000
